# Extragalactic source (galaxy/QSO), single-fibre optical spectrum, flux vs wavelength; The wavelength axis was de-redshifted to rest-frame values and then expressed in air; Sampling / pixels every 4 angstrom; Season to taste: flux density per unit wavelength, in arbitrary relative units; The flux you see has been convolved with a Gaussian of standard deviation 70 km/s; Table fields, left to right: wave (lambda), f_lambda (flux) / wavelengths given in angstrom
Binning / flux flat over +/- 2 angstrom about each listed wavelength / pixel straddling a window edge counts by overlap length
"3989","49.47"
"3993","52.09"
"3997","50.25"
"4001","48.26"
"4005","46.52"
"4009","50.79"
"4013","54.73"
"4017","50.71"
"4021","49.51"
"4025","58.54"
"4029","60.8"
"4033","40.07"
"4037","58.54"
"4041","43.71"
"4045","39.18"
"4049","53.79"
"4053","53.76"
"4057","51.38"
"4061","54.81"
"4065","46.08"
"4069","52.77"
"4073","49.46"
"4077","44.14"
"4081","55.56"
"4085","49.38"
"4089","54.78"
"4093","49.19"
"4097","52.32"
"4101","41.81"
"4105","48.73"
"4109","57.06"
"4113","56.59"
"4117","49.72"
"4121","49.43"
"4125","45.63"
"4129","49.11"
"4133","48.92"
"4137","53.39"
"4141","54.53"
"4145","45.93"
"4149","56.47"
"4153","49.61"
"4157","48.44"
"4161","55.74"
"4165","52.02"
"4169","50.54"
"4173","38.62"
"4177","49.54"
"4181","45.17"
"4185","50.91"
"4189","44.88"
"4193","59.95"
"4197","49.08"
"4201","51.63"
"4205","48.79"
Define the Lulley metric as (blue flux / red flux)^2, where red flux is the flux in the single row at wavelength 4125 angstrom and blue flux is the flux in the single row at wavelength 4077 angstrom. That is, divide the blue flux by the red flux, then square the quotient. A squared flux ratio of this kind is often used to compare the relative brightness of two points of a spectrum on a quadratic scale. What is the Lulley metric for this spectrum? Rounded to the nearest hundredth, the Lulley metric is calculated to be 0.94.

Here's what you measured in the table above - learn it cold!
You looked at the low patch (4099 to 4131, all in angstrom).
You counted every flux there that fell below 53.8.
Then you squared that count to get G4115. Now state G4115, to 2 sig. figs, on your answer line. 36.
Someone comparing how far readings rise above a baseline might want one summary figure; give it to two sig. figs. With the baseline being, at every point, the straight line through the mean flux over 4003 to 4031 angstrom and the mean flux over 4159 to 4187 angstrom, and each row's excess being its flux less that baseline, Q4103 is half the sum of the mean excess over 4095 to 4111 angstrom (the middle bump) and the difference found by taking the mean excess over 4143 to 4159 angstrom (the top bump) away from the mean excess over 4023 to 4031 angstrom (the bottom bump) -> 2.7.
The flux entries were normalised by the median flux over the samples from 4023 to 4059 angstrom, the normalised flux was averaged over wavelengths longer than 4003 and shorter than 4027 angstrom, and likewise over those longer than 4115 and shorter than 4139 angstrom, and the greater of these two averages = 0.964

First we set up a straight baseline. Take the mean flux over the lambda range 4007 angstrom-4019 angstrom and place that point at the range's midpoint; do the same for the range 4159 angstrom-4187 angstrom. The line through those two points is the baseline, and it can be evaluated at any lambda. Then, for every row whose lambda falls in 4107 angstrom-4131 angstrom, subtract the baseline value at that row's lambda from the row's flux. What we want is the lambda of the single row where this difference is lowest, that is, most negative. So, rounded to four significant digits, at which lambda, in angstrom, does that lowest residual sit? 4125 angstrom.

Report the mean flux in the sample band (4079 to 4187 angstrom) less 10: 40.3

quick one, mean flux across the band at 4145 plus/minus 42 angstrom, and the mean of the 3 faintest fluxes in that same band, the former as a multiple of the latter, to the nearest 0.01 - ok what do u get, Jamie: 1.17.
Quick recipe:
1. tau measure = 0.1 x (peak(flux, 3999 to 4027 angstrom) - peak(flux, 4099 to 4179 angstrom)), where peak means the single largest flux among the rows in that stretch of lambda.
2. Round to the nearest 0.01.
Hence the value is 0.15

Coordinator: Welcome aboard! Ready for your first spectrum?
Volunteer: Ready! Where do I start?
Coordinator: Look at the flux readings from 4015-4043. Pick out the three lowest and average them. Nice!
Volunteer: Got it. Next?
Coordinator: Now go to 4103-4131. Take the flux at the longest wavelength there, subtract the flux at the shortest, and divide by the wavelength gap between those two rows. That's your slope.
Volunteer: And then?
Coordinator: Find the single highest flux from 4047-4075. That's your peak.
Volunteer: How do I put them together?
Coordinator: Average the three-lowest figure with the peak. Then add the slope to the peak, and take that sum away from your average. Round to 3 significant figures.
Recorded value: -5.21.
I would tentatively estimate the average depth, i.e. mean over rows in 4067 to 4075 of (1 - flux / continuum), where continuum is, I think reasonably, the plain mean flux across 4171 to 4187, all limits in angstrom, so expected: -0.110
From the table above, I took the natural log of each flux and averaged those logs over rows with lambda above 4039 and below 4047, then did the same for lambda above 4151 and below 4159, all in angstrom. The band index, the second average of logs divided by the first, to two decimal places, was 1.05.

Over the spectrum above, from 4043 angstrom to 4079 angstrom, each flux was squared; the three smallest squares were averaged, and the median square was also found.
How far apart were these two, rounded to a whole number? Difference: 771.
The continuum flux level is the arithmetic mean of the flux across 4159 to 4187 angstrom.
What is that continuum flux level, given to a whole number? 49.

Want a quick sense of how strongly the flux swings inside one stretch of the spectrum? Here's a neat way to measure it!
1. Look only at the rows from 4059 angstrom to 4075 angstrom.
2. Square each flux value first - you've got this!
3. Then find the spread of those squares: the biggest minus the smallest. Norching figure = 881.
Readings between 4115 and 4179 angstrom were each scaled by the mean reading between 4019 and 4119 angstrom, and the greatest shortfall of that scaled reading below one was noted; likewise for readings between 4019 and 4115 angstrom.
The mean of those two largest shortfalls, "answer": 0.24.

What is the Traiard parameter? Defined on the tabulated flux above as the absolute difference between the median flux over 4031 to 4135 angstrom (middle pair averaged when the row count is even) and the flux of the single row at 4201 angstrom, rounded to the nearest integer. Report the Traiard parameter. 2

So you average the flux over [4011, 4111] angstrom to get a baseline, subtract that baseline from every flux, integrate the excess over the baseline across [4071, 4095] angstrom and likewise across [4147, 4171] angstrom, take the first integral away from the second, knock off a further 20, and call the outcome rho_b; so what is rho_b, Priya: 21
